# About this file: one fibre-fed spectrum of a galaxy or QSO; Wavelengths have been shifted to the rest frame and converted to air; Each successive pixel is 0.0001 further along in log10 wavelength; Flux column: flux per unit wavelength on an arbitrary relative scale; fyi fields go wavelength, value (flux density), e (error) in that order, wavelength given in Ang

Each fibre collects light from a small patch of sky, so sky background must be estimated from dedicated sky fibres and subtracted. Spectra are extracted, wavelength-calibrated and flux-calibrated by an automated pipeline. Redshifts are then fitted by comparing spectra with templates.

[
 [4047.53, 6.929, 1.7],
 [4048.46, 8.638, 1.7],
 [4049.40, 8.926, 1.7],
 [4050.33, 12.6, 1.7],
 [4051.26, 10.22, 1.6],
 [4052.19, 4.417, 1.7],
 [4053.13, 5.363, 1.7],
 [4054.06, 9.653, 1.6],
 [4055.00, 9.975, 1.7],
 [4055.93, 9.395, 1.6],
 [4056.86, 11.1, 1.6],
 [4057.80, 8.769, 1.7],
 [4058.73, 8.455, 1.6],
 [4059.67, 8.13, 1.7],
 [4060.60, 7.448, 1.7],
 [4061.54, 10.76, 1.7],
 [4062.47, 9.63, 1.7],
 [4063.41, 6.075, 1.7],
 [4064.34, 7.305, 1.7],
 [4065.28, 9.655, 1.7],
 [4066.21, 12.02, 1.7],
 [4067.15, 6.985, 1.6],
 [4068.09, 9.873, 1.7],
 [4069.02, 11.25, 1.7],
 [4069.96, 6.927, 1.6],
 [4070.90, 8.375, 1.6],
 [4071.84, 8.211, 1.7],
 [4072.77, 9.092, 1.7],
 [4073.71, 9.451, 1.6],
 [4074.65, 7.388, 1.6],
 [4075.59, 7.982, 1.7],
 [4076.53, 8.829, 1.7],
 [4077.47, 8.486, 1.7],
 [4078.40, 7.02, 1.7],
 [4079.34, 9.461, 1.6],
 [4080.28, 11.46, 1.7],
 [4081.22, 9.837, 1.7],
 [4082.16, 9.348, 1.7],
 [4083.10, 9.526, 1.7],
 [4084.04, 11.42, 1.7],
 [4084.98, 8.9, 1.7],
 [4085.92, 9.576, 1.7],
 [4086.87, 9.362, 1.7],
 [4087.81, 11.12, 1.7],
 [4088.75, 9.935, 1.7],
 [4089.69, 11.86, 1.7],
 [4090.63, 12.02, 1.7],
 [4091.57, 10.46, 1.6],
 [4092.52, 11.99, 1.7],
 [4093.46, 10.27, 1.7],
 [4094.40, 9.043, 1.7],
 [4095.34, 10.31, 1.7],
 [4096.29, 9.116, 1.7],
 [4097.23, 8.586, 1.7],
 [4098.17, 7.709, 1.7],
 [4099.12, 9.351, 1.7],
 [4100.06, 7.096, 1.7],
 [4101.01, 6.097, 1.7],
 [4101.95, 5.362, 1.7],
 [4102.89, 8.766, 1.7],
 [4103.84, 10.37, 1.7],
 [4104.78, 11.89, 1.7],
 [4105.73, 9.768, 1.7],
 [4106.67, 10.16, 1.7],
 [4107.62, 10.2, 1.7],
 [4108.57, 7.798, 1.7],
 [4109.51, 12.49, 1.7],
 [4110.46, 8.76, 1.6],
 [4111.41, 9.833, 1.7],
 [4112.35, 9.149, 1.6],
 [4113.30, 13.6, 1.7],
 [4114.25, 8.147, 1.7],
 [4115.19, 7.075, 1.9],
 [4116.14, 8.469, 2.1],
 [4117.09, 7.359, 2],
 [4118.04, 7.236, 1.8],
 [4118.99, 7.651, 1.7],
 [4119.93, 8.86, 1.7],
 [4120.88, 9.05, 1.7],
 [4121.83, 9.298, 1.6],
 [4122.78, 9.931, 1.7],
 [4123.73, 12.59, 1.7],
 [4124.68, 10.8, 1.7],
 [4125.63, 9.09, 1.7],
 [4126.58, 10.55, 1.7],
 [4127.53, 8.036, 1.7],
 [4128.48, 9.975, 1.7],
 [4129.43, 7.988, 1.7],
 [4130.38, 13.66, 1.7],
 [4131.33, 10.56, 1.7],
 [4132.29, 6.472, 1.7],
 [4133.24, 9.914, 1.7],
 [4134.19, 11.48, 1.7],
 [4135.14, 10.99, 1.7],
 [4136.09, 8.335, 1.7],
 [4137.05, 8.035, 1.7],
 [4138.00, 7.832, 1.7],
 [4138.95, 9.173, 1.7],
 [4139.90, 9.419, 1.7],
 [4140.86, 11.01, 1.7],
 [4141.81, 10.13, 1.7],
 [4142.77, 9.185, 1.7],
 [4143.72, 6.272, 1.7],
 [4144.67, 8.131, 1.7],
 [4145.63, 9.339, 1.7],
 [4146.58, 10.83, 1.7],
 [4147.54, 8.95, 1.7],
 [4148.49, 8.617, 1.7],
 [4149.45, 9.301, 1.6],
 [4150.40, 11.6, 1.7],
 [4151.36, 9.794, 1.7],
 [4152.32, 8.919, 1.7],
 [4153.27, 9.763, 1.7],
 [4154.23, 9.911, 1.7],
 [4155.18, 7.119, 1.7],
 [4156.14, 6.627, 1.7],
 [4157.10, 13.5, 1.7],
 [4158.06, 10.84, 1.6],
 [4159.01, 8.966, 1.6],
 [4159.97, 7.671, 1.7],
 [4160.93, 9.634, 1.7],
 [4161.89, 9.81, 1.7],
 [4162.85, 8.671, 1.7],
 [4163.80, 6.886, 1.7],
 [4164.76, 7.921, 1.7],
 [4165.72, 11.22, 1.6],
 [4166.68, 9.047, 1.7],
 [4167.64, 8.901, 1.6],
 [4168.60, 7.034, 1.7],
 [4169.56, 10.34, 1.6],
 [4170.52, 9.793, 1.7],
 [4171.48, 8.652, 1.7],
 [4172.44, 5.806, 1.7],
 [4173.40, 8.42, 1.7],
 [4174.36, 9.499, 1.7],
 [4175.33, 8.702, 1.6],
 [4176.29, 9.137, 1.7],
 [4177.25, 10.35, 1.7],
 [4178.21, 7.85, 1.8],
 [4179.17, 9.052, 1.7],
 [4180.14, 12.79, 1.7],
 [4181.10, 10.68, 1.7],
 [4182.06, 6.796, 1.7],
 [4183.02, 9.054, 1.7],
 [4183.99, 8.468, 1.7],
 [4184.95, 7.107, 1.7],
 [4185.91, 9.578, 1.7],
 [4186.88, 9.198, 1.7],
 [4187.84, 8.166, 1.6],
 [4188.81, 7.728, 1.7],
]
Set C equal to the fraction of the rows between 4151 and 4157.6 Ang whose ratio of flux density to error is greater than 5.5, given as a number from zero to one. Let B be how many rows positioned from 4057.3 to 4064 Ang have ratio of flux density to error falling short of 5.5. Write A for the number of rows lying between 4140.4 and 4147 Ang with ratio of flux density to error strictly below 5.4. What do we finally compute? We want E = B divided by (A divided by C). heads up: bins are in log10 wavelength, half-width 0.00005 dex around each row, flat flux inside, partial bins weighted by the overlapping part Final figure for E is 1.43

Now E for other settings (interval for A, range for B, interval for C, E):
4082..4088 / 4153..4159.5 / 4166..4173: 0.86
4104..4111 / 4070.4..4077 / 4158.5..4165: 2.57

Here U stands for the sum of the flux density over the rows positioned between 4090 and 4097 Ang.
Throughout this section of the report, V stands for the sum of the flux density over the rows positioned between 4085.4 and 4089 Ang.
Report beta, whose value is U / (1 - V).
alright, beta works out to -1.9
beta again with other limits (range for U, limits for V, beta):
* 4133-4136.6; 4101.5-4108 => -0.6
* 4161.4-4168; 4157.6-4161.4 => -1.7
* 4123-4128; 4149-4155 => -0.9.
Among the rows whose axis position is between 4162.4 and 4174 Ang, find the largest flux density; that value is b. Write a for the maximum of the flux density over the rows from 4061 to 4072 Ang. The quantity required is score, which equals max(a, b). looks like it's 12.0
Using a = 12.02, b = 11.22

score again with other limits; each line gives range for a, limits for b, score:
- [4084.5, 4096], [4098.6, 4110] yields 12.5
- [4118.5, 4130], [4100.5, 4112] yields 12.6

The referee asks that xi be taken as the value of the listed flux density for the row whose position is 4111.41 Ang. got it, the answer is 9.833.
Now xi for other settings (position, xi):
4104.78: 11.89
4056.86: 11.1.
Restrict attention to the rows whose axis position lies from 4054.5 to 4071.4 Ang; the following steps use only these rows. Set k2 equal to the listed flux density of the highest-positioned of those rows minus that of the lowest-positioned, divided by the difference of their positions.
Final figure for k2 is -0.10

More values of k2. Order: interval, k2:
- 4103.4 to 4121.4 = -0.08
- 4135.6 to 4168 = 0.02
